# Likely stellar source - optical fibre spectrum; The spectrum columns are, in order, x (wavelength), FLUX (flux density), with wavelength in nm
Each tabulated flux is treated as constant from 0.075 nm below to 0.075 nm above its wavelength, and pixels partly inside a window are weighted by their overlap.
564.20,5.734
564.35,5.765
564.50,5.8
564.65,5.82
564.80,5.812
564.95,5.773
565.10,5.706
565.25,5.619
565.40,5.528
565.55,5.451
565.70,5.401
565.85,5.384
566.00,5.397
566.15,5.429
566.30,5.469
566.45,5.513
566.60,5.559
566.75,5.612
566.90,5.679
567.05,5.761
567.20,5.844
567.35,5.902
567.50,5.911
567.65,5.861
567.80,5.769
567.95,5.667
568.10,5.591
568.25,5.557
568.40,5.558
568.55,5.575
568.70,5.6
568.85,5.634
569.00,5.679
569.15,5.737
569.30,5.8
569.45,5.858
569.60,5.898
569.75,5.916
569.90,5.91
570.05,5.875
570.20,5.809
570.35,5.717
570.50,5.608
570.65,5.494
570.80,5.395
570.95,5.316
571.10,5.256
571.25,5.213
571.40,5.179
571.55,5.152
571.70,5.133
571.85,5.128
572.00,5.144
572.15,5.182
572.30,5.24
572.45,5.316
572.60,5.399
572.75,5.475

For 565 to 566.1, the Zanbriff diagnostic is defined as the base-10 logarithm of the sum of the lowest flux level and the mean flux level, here 1.04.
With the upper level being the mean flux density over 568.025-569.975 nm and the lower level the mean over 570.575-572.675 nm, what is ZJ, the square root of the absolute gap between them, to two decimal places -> 0.68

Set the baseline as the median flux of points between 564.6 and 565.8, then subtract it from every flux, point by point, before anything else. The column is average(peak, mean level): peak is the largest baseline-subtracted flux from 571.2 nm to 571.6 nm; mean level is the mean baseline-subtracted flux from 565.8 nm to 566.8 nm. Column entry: -0.32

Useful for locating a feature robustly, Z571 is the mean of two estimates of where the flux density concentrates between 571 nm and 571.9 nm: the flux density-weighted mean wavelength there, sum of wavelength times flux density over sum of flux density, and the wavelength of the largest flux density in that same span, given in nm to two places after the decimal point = 571.29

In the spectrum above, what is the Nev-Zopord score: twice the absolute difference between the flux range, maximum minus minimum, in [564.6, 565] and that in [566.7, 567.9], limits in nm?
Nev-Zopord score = 0.5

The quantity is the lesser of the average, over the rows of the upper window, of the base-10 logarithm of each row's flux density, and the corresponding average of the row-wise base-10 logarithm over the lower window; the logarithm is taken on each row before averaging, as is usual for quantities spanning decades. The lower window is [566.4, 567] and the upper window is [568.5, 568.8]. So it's 0.75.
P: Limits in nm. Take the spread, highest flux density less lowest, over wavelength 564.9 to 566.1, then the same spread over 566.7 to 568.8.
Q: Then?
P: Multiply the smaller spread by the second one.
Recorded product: 0.13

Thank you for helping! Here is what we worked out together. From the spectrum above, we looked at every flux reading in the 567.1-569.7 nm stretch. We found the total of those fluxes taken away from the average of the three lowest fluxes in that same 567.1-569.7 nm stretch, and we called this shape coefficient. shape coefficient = -92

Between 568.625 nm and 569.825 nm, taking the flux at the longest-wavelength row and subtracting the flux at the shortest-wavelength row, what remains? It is 0.3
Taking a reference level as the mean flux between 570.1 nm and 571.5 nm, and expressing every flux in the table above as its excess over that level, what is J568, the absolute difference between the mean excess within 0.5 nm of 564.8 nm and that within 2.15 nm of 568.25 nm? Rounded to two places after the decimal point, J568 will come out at 0.04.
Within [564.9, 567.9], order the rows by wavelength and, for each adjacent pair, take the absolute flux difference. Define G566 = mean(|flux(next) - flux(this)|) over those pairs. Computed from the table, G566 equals 0.056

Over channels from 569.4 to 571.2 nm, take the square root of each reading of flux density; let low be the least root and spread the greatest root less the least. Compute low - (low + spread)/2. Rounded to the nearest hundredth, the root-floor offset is 1.08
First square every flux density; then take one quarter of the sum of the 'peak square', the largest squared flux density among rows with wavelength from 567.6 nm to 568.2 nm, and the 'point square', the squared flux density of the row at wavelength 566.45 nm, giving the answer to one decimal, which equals 16.2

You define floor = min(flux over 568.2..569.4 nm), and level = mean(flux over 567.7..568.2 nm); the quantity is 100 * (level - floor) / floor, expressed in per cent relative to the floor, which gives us 2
